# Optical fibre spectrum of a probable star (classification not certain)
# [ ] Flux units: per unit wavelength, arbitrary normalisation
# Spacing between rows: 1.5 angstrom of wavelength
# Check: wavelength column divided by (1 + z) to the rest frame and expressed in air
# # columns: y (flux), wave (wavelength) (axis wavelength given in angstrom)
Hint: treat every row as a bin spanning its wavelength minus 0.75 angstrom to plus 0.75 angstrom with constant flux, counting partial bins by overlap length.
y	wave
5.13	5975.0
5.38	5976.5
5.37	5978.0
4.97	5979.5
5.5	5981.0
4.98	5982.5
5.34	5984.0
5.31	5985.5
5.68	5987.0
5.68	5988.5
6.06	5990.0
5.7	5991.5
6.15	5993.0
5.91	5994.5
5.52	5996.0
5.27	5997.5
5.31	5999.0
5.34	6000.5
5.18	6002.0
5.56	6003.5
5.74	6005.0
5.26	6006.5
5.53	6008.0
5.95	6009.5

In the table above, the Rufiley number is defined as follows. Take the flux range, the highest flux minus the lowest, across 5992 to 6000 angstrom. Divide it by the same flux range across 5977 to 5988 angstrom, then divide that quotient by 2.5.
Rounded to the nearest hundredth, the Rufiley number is 0.50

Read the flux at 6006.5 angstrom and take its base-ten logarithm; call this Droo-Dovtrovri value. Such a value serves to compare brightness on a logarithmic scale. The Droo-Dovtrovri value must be 0.721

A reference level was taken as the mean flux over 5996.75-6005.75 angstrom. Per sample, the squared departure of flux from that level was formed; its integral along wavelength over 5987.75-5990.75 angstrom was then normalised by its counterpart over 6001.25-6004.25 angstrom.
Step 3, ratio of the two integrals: 6.9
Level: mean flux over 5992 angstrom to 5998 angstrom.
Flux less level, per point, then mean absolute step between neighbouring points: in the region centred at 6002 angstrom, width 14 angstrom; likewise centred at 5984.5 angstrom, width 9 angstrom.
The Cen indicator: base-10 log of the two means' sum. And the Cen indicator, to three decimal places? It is -0.319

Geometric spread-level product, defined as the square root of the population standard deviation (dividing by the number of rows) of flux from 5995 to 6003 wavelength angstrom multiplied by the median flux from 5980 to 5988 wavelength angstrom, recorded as 0.77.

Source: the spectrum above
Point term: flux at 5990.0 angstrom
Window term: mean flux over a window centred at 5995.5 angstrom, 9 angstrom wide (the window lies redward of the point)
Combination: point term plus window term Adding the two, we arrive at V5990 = 11.7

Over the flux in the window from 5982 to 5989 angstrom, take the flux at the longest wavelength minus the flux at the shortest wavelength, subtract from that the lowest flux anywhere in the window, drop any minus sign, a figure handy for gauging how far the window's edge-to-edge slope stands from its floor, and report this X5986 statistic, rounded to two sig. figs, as 4.3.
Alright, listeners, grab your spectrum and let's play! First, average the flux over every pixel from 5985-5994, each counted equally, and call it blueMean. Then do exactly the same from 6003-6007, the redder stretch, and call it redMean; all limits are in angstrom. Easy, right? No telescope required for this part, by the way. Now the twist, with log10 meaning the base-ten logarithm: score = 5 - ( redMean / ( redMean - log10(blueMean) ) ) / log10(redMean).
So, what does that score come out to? 3.44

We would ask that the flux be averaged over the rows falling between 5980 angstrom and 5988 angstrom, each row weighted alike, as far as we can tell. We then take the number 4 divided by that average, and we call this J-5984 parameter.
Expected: 0.746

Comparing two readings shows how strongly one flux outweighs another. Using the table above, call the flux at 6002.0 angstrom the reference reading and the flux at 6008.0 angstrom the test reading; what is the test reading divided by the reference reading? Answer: 1.07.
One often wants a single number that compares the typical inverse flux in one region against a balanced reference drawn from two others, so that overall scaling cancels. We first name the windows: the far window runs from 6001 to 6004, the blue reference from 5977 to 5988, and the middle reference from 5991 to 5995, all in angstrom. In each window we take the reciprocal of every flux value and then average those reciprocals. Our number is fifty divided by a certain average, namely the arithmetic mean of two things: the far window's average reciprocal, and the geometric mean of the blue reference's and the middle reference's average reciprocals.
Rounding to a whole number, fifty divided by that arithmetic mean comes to 274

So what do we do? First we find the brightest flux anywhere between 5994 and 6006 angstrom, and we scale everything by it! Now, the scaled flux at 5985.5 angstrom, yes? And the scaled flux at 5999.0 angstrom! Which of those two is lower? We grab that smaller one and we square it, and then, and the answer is 0.81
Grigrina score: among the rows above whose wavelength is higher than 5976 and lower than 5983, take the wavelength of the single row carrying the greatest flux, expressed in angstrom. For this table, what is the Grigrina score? 5981.0 angstrom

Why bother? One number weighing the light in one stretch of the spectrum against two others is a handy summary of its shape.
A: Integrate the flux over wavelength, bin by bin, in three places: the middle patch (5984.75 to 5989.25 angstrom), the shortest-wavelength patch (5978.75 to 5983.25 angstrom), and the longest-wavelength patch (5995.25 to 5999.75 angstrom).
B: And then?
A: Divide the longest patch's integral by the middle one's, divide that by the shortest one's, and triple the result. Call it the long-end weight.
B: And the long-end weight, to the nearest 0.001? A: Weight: 0.125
